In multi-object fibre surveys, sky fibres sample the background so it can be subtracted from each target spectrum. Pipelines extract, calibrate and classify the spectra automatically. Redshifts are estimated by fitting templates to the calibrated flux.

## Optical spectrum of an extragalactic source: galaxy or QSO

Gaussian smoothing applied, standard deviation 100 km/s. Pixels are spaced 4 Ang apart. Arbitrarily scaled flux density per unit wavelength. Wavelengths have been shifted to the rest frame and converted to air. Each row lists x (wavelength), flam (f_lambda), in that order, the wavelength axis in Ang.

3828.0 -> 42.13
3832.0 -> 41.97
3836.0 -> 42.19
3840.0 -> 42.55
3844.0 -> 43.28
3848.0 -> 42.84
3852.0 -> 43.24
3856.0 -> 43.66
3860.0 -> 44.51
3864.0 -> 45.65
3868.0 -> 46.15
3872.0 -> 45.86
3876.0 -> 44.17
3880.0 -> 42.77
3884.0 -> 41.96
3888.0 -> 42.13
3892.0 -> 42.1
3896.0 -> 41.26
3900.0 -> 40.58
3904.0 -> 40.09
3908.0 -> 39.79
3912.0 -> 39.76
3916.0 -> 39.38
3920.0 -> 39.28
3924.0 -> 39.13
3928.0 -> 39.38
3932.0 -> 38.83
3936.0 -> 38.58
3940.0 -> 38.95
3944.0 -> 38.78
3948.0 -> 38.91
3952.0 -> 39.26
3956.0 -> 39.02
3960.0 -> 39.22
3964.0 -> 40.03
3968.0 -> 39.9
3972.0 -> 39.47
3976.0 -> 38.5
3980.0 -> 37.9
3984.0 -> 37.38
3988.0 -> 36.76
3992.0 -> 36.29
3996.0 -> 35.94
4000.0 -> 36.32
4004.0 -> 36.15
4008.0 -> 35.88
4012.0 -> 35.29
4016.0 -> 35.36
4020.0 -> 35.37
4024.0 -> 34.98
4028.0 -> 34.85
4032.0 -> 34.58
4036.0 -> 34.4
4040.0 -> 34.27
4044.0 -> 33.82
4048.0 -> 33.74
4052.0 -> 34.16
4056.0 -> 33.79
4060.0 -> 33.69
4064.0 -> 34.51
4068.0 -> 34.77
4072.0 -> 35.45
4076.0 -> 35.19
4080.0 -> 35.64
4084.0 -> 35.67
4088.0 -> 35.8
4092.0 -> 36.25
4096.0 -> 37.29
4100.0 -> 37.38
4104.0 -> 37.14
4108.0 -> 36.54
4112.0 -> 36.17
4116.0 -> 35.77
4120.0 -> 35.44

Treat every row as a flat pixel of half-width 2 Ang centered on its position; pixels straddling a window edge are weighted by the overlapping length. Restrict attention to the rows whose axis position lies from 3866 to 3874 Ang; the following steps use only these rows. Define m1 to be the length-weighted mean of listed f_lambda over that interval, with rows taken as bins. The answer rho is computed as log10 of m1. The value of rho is 1.66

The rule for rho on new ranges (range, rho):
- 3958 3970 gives 1.60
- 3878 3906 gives 1.62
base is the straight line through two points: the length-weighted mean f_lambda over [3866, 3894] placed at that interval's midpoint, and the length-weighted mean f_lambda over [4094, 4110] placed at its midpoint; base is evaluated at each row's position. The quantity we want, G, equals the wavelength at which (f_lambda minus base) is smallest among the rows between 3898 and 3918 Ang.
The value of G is 3916.0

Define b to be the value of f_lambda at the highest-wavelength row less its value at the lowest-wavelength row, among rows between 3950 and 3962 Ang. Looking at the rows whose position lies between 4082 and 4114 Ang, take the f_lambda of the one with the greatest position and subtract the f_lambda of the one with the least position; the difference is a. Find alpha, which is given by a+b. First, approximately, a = 0.5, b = 0.0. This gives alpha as 0.5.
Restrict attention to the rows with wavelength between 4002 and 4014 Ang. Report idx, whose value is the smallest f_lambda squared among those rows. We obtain 1245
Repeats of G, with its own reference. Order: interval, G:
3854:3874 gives 3856.0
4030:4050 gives 4044.0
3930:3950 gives 3936.0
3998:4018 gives 4012.0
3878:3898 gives 3896.0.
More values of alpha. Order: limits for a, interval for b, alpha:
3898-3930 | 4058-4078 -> 0.3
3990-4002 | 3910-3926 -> -0.6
